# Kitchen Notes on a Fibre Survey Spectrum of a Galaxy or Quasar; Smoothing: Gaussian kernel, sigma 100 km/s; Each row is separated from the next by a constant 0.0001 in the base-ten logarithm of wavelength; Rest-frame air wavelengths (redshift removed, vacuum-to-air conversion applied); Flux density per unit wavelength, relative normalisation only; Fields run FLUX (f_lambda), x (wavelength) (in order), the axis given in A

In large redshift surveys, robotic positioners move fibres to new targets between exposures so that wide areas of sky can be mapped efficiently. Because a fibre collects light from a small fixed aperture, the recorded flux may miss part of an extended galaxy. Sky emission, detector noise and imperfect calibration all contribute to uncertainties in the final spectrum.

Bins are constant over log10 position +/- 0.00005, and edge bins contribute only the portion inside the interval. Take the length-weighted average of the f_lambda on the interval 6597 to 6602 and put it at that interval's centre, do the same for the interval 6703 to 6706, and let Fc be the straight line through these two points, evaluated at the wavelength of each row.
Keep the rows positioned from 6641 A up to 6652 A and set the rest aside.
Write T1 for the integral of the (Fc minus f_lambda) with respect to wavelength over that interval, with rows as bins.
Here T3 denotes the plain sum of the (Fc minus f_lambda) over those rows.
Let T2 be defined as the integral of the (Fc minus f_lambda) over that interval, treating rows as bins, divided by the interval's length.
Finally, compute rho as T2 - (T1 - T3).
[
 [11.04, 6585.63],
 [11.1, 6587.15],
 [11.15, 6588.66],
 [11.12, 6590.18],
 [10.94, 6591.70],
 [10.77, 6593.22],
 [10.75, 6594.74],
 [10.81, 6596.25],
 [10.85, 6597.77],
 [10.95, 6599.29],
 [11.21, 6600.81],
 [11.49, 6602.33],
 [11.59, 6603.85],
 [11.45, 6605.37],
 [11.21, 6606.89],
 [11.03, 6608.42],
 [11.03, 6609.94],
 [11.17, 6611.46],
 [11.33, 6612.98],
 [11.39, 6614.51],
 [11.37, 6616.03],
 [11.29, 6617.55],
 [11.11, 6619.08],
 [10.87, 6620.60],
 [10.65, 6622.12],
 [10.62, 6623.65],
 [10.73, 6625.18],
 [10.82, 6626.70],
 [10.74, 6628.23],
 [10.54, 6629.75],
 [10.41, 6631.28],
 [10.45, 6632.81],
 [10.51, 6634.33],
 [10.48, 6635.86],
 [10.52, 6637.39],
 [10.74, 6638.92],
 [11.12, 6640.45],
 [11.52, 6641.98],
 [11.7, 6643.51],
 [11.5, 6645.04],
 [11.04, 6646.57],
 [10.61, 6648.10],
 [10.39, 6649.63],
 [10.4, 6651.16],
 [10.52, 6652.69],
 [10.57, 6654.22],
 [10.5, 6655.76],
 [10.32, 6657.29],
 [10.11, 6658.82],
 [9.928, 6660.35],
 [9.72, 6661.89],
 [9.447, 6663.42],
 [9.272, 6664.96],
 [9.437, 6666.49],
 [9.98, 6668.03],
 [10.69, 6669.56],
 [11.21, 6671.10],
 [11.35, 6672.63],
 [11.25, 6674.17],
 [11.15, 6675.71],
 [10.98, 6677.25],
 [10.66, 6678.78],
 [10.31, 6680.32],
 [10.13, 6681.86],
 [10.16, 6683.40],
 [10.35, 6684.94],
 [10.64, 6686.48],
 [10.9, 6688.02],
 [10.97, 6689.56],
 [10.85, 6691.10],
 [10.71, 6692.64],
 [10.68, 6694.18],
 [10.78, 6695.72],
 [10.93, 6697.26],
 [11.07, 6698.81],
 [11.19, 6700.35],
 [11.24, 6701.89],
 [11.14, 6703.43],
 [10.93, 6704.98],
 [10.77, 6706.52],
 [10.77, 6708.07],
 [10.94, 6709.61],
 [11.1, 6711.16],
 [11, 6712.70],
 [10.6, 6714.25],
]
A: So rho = 0.0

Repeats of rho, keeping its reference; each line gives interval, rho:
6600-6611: 0.7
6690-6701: -0.3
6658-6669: -3.7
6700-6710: 0.0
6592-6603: -0.3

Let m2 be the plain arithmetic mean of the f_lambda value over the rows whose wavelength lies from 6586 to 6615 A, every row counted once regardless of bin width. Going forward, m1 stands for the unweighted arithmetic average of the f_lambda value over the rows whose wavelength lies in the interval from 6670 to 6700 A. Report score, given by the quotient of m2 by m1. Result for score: 1.03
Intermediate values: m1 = 10.8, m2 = 11.1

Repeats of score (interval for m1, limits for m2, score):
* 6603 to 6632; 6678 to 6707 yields 0.98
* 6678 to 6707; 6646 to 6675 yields 0.96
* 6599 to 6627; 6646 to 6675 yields 0.93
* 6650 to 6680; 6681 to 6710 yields 1.04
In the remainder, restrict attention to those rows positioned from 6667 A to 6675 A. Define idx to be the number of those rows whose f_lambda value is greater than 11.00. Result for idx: 3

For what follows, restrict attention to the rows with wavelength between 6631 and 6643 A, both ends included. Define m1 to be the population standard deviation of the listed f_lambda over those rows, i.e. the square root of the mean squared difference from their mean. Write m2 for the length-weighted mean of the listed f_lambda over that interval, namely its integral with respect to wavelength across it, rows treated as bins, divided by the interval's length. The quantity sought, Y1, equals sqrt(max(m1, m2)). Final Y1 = 3.28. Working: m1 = 0.37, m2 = 10.7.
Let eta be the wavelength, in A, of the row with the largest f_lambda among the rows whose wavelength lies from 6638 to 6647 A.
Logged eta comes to 6643.51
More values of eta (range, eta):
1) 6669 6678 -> 6672.63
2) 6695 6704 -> 6701.89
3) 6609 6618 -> 6614.51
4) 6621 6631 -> 6626.70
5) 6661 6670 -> 6669.56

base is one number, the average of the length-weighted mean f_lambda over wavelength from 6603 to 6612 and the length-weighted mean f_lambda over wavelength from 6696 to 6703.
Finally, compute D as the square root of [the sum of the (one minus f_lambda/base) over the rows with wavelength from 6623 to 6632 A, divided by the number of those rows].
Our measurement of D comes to 0.22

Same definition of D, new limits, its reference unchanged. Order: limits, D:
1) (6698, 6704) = 0.03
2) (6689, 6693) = 0.17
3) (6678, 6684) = 0.28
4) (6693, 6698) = 0.18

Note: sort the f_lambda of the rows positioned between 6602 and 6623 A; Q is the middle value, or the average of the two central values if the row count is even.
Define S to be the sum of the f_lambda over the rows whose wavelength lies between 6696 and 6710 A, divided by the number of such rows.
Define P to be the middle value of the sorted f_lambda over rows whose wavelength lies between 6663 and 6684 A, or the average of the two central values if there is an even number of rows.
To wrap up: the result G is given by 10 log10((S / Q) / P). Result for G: -10.30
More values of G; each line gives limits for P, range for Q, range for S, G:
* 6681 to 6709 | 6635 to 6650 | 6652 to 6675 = -10.59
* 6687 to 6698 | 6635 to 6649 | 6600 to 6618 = -10.25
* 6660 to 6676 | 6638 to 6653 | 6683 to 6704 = -10.02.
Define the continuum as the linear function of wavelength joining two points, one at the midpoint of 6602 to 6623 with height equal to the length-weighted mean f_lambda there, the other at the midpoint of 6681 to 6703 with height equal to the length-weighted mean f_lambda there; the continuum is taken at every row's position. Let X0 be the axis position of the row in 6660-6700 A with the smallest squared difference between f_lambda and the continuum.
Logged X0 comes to 6695.72 A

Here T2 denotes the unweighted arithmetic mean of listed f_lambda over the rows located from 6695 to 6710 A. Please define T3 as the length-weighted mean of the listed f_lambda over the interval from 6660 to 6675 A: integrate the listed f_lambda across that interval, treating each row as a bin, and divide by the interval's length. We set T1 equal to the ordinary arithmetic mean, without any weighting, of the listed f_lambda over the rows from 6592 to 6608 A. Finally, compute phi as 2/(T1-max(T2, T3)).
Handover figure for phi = 15.2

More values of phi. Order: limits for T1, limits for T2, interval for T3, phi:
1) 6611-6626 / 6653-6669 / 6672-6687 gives 5.5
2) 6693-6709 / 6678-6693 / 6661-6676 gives 5.2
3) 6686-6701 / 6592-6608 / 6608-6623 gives -7.9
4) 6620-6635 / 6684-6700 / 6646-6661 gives -13.0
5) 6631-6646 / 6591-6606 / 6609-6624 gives -9.9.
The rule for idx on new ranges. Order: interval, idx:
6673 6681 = 2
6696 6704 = 4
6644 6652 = 2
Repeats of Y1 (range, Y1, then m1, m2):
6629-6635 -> 3.24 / 0.05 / 10.5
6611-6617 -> 3.37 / 0.09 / 11.3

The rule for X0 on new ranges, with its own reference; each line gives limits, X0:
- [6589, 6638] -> 6606.89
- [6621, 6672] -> 6646.57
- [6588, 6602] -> 6600.81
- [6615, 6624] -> 6619.08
